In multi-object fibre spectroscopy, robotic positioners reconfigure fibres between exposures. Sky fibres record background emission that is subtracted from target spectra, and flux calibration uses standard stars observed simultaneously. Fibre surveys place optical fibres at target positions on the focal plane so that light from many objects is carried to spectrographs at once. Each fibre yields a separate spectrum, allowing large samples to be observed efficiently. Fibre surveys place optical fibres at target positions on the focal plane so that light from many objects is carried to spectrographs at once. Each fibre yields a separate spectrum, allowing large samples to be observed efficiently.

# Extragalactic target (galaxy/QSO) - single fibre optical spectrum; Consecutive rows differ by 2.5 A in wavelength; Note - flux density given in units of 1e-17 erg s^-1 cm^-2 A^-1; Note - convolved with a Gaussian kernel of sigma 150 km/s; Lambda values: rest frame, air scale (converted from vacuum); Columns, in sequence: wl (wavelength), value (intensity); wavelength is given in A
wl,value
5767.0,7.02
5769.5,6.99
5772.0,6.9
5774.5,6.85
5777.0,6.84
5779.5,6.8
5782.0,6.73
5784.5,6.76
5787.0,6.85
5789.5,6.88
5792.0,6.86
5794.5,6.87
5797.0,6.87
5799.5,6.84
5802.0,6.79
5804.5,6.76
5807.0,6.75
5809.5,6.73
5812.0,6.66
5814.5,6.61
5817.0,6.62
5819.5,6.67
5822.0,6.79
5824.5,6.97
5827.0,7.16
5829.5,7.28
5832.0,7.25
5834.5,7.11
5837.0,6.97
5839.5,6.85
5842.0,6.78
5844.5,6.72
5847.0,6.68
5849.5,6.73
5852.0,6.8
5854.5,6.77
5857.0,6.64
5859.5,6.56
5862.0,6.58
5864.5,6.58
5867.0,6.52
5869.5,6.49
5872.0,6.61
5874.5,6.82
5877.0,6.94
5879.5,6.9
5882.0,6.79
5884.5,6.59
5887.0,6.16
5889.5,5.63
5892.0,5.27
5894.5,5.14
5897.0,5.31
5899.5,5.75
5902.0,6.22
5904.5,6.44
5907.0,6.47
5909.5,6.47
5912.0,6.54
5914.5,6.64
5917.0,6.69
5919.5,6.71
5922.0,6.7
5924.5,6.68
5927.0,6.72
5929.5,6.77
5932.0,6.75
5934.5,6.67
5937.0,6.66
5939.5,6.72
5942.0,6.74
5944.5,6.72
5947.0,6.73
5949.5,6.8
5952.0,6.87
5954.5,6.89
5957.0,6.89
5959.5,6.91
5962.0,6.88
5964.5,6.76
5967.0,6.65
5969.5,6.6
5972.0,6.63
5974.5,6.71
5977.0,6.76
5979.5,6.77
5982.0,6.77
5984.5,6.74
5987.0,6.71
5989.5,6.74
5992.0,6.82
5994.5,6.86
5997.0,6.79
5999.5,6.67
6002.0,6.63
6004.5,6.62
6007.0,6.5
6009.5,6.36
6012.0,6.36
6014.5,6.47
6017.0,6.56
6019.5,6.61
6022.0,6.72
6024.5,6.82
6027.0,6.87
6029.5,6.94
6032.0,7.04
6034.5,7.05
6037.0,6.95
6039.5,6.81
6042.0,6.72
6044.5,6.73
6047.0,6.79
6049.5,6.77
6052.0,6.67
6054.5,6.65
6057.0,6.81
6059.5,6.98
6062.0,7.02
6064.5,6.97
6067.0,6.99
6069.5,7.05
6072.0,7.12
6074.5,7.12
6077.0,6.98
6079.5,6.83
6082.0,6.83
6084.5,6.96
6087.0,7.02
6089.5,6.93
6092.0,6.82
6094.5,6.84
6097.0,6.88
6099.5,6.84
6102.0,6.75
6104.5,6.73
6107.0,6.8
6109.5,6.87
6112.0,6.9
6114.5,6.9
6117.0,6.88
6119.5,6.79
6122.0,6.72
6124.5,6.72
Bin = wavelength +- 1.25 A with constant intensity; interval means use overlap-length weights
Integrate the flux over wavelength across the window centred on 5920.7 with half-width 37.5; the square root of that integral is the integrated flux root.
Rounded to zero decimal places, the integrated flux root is 22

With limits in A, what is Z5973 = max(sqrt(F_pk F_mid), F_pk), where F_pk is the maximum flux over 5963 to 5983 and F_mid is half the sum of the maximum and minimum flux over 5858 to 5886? 6.77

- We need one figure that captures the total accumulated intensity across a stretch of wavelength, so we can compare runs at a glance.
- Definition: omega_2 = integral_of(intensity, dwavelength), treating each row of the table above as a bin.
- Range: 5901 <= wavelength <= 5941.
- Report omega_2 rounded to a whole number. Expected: 265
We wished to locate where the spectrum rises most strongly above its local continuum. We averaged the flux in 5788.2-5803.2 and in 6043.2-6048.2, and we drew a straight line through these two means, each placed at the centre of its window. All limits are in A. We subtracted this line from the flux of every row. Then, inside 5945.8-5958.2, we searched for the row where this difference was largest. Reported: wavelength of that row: 5957.0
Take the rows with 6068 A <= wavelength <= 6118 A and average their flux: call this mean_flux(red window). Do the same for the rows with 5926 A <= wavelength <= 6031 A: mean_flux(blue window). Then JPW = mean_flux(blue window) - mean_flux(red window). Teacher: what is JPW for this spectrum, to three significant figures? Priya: -0.184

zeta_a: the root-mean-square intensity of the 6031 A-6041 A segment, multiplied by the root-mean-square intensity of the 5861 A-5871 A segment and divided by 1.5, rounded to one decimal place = 30.4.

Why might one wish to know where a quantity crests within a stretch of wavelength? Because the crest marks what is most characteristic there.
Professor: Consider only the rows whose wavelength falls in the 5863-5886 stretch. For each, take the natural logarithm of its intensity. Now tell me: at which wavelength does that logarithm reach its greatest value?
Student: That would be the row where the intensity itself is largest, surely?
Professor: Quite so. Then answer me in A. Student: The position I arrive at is 5877.0 A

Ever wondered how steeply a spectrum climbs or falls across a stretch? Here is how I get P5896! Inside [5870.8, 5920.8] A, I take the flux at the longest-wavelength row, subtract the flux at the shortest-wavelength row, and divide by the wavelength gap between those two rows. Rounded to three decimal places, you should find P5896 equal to 0.002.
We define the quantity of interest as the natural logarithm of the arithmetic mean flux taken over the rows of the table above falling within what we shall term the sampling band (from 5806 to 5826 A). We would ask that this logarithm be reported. 1.91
